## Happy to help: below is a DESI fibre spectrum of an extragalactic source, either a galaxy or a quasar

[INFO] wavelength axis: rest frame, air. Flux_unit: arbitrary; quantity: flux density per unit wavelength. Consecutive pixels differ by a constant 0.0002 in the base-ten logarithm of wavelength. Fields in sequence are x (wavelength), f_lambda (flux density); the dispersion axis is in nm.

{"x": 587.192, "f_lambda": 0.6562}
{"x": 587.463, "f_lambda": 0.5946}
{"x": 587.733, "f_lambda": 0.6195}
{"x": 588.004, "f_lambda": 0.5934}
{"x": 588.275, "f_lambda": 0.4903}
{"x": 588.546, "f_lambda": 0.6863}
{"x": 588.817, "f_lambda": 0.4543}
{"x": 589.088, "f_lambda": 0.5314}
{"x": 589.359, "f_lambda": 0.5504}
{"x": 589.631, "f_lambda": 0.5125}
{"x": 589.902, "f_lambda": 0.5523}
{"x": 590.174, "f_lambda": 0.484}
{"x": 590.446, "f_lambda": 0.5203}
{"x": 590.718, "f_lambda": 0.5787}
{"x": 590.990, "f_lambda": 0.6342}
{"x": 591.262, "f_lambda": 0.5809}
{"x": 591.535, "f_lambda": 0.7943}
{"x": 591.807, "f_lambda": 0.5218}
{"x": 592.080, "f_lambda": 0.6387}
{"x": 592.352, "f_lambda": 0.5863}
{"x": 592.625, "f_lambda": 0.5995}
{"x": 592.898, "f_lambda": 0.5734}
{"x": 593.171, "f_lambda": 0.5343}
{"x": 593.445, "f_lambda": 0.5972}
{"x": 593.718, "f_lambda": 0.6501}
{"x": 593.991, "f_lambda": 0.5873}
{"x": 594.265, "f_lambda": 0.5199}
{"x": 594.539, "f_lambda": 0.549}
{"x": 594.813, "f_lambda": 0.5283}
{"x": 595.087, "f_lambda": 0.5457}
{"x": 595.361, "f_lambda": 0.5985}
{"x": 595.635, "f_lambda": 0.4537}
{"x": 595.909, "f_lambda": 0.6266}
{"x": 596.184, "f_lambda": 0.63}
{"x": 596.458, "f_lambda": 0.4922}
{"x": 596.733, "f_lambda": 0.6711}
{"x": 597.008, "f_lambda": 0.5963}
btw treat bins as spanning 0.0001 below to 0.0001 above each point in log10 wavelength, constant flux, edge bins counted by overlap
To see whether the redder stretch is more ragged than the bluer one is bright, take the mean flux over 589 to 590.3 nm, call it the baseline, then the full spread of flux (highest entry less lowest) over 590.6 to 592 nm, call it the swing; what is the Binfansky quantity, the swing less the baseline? -0.254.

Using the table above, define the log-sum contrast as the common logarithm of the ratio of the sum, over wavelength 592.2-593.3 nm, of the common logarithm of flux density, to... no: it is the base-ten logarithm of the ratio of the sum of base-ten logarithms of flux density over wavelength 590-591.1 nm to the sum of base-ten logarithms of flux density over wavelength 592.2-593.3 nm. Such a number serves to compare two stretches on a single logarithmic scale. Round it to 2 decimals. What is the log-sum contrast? 0.03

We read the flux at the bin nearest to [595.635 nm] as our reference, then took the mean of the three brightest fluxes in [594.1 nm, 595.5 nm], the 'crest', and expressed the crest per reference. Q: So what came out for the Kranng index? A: 1.24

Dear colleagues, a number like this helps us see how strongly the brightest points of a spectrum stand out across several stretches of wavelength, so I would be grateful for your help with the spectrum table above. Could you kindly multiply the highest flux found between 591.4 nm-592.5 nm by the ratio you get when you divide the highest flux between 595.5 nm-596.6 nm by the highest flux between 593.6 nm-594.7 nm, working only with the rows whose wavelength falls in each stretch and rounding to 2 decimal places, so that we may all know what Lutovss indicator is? 0.77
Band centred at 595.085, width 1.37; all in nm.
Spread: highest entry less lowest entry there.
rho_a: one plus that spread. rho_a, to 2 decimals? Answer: 1.14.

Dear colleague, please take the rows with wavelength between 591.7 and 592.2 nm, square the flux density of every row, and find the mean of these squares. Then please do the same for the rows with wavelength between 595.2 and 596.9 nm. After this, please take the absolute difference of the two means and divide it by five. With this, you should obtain 0.0002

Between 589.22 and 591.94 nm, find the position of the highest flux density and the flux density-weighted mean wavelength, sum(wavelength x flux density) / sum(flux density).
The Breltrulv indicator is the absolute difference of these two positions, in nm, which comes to 0.90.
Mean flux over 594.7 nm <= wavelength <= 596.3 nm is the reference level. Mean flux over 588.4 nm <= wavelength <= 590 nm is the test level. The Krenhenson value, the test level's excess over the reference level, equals -0.016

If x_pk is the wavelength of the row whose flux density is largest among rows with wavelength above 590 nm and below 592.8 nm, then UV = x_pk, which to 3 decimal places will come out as 591.535 nm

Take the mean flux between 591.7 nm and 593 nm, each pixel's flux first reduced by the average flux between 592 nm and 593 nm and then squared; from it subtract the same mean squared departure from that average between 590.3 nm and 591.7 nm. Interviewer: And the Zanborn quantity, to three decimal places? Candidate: -0.008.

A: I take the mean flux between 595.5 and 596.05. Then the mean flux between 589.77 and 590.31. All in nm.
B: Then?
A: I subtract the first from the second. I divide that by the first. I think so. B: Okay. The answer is -0.04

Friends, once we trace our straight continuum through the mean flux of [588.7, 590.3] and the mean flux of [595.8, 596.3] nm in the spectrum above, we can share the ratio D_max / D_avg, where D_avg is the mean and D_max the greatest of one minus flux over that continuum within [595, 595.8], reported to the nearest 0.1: 2.0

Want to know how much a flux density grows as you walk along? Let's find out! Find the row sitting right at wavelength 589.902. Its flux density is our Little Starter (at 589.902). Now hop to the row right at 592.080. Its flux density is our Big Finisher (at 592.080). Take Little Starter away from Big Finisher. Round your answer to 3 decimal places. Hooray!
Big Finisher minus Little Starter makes 0.086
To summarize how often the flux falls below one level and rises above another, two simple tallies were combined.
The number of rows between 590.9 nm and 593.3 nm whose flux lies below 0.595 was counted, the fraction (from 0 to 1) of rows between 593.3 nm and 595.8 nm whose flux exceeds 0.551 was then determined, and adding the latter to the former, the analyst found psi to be 5.4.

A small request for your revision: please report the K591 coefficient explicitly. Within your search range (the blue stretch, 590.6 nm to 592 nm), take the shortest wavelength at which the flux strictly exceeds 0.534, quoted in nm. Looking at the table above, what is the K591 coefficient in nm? 590.718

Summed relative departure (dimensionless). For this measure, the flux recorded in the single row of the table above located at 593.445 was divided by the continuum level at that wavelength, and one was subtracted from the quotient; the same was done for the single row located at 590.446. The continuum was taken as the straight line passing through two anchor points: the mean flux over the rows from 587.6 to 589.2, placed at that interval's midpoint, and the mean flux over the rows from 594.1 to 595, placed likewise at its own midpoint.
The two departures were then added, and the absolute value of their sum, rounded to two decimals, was 0.05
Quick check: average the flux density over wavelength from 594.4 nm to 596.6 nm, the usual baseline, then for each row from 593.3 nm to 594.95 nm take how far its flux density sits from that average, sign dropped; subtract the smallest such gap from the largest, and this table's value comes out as 0.093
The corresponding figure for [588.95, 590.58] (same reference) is 0.068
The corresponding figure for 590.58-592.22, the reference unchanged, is 0.216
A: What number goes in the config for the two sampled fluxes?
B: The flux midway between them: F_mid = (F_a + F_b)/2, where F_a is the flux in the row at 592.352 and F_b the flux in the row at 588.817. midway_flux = 0.52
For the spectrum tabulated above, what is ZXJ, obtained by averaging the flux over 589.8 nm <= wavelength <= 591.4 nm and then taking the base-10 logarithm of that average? -0.253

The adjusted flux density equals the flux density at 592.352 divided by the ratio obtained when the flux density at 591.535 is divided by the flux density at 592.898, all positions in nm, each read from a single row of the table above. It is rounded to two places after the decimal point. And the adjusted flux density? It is 0.42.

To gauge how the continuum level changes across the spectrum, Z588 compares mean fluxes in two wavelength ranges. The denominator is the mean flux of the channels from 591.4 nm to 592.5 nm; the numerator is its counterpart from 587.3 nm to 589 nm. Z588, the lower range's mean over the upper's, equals 0.90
